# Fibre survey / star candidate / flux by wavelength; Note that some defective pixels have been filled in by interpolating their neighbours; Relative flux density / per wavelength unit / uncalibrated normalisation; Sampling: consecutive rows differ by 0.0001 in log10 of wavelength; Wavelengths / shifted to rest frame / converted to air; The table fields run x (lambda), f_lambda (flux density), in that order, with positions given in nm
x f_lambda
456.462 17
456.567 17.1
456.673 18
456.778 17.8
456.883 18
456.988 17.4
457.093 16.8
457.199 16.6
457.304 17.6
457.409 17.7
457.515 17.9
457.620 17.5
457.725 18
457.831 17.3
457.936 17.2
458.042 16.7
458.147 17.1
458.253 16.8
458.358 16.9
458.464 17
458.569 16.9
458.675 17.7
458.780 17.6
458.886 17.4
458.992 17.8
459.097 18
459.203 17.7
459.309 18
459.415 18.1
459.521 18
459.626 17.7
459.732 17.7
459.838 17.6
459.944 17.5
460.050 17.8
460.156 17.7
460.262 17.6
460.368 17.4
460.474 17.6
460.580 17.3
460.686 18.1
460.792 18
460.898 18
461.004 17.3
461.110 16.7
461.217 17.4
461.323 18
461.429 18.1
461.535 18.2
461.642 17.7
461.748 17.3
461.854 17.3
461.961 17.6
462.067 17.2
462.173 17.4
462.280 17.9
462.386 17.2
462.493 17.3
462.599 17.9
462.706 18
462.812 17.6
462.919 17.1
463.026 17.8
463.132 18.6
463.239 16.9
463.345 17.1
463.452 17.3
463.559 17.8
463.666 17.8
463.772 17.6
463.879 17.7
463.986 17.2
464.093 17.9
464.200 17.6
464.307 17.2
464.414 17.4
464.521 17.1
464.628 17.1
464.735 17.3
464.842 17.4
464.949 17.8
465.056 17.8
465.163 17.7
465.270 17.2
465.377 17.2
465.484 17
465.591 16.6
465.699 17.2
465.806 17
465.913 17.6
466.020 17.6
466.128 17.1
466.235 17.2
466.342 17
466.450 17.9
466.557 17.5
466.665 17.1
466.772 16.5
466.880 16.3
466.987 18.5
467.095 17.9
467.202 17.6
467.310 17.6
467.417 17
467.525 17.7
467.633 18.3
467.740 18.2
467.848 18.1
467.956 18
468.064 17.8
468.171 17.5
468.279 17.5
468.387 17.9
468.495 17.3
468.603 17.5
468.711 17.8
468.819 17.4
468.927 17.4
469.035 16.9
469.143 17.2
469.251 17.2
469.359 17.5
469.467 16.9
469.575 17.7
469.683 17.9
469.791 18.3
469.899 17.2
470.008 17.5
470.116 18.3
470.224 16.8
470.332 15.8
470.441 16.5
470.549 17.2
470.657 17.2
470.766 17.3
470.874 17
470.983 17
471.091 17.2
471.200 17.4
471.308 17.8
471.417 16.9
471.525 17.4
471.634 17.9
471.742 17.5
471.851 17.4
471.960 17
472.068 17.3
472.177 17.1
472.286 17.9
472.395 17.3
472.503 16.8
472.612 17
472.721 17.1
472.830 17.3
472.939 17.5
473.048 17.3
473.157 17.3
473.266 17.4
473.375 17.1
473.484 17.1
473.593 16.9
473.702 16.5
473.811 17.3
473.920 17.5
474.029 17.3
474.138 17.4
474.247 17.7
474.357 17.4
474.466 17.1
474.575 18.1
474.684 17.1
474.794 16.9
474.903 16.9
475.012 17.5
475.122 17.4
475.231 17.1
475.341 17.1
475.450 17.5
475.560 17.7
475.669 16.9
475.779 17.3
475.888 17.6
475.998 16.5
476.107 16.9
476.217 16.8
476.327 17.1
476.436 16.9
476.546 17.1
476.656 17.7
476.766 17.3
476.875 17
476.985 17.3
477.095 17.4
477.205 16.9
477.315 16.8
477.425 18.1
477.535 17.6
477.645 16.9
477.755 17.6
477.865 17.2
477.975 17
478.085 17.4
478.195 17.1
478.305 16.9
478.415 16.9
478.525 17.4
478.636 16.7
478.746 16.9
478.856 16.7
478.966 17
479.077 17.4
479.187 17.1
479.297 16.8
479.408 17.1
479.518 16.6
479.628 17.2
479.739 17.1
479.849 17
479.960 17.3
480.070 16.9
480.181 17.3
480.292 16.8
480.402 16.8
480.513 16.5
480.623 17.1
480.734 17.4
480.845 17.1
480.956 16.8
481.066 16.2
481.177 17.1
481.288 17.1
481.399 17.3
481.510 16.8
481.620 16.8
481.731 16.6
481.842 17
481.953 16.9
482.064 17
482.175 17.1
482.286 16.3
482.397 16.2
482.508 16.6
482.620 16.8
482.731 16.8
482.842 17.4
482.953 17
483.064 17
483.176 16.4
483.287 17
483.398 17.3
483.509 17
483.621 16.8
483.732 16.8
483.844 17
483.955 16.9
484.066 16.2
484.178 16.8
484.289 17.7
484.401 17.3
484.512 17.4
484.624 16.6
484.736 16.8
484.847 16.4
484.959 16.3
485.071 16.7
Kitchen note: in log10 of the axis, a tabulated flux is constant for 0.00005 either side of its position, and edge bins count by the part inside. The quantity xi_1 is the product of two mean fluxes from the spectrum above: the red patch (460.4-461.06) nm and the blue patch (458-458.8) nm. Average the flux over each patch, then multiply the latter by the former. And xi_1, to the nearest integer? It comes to 303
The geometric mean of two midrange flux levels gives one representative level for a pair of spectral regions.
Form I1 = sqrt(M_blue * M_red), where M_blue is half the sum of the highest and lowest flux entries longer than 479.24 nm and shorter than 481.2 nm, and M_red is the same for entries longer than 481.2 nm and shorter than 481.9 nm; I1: 16.9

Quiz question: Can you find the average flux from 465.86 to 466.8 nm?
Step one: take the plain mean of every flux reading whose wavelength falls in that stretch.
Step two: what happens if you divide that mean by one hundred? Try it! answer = 0.173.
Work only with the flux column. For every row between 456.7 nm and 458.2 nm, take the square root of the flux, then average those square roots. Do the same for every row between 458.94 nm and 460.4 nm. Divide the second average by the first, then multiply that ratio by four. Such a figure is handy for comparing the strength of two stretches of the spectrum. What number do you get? 4.04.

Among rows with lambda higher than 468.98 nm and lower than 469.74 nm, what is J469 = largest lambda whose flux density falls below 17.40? 469.467 nm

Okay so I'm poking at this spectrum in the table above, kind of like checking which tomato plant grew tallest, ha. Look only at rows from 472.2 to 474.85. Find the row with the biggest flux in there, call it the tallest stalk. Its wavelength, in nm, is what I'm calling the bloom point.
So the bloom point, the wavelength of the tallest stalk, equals 474.575 nm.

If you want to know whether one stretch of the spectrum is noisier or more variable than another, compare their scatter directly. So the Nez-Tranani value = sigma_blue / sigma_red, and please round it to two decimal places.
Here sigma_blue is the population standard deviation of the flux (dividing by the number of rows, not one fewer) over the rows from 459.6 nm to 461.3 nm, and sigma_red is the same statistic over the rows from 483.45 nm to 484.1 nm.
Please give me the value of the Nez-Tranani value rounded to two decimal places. 1.20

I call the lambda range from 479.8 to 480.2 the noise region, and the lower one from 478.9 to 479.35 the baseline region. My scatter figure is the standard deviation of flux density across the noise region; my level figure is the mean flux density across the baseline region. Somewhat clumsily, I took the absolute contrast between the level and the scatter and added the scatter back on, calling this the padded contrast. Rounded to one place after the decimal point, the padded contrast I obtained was 17.1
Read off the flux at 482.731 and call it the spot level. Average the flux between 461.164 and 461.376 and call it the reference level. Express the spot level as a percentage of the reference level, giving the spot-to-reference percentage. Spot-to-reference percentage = 95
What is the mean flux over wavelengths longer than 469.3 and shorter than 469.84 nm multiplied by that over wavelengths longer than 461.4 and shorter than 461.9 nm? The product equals 313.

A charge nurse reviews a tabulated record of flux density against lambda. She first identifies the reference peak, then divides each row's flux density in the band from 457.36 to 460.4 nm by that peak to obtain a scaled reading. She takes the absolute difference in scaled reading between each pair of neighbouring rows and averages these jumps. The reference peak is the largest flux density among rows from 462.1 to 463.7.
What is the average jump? 0.0136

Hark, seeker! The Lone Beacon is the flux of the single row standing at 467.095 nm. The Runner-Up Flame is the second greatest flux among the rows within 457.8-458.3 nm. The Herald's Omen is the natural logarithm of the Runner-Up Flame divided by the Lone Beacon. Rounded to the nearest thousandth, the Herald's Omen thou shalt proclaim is -0.040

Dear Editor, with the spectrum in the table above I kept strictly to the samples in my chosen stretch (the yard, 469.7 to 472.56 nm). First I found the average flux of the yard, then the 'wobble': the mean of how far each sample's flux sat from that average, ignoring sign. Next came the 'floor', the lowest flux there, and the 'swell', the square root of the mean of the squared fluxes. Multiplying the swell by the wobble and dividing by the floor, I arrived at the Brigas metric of 0.40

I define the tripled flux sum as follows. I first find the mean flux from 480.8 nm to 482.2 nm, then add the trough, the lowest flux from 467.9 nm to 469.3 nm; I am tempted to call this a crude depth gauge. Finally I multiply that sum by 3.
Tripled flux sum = 101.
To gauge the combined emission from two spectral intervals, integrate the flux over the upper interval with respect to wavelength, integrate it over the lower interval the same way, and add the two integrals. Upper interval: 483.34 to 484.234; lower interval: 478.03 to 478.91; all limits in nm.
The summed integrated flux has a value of 30.0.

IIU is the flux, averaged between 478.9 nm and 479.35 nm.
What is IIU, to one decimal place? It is 17.1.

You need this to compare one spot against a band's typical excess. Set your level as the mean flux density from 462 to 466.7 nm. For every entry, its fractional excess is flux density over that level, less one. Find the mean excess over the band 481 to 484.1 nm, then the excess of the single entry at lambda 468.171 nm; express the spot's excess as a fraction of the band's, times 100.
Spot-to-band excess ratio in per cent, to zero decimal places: -12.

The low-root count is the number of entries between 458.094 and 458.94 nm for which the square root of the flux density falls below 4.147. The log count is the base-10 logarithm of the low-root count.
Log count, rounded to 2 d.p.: 0.70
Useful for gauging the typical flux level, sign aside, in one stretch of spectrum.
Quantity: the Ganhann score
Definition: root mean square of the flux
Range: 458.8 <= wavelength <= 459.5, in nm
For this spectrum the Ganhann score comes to 17.8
